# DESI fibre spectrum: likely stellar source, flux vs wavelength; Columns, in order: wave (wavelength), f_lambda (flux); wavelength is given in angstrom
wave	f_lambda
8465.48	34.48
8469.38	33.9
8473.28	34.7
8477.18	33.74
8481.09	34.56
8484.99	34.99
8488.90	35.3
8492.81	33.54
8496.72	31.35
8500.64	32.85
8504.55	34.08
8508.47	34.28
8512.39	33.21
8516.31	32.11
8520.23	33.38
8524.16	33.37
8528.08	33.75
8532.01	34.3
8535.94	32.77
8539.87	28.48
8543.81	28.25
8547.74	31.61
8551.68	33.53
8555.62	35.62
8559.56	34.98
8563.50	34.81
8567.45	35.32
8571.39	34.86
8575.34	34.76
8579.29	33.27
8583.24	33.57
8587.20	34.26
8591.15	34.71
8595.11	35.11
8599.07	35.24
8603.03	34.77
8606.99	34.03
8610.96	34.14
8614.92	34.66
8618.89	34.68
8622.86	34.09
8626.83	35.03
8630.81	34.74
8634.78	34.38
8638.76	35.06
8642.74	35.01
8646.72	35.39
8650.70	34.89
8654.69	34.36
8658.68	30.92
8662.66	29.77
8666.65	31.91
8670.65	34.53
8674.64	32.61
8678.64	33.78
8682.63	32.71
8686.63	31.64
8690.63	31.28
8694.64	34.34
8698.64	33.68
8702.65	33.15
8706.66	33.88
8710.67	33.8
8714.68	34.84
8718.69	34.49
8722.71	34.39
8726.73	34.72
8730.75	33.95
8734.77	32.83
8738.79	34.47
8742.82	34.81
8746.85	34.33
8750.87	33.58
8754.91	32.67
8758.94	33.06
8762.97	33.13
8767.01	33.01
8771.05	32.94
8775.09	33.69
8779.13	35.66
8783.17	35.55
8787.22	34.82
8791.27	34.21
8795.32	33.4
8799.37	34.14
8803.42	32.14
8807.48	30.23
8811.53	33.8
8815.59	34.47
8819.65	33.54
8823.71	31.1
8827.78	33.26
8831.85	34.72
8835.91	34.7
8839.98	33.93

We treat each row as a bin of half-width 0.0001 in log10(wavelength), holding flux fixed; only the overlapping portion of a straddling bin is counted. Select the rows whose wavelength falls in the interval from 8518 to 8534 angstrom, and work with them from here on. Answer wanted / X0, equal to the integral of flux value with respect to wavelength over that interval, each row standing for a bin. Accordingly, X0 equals 539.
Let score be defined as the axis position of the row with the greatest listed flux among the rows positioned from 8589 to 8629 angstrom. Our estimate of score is 8599.07 angstrom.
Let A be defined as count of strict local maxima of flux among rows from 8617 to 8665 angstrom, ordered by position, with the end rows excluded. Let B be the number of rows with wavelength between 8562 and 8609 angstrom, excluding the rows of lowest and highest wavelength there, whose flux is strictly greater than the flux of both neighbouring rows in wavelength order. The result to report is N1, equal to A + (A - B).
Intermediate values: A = 3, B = 2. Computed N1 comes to 4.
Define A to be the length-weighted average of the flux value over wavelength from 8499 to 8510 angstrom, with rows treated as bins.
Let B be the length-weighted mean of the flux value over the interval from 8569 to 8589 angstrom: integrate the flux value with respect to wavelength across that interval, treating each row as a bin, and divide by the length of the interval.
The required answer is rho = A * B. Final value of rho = 1153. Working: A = 33.8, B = 34.2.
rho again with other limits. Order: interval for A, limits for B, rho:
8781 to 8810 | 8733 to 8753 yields 1140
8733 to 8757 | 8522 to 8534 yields 1142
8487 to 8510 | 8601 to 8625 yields 1154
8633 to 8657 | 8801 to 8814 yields 1121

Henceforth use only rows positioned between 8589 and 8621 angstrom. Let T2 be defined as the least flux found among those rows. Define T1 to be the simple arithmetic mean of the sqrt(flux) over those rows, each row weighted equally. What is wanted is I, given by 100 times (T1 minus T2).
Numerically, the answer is -2814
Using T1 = 5.89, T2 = 34.03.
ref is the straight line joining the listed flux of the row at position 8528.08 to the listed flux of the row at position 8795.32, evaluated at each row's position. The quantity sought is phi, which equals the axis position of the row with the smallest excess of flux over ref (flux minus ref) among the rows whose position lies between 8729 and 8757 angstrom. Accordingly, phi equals 8754.91 angstrom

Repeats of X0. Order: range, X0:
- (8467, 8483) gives 548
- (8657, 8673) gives 509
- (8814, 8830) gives 529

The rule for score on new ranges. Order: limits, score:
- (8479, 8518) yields 8488.90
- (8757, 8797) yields 8779.13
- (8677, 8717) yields 8714.68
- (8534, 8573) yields 8555.62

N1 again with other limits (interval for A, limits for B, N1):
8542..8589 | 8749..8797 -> 2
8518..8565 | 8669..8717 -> 1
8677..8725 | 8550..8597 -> 4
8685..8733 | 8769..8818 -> 6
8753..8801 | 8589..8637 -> 1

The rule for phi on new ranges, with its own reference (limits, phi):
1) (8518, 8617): 8543.81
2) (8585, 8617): 8606.99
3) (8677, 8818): 8807.48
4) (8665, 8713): 8690.63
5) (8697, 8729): 8702.65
